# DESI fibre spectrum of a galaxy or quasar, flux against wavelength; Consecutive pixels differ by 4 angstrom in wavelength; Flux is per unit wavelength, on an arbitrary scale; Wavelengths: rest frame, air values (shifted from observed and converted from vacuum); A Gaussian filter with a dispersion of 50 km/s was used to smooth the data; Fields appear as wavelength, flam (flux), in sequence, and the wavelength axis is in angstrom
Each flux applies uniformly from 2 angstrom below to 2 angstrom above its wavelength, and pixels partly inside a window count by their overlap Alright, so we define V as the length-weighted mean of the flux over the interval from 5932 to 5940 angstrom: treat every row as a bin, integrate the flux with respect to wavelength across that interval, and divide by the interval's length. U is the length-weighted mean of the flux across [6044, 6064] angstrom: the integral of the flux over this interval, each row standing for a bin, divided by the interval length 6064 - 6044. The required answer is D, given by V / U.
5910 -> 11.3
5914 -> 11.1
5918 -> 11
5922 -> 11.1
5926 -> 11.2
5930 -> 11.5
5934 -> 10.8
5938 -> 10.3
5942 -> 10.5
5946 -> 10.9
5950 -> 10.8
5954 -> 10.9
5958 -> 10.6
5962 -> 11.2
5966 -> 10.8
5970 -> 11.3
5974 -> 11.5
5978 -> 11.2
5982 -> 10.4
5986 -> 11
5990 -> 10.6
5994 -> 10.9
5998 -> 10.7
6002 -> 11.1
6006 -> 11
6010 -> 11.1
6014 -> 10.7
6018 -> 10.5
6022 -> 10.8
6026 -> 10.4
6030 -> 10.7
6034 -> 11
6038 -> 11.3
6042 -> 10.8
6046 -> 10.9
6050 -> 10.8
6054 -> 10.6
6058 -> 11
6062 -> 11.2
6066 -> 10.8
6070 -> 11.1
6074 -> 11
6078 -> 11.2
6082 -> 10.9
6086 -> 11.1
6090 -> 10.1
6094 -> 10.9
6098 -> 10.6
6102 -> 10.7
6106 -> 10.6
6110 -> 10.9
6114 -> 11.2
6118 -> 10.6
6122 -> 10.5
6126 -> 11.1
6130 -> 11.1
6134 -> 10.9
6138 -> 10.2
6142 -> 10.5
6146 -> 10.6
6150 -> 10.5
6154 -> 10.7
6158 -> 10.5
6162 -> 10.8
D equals 0.968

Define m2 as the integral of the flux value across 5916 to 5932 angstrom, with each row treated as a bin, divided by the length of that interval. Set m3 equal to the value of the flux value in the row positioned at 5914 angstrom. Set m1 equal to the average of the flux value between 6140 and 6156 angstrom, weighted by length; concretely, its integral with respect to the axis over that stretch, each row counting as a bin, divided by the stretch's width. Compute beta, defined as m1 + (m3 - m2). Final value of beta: 10.5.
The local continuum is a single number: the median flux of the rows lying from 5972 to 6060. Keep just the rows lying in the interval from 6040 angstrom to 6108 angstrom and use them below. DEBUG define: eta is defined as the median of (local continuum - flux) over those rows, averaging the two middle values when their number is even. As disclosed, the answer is -0.05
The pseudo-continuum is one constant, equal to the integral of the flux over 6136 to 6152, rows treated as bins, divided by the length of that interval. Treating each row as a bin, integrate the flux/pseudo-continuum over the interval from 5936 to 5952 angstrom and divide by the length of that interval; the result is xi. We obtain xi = 1.017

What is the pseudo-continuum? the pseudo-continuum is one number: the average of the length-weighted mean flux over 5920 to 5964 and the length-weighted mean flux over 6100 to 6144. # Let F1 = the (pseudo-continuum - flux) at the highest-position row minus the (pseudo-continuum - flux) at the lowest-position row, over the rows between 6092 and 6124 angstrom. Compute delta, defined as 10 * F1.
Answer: 4.0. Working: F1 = 0.40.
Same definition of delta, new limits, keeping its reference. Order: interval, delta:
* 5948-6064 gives -4.0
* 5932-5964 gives -4.0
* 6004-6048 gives 1.0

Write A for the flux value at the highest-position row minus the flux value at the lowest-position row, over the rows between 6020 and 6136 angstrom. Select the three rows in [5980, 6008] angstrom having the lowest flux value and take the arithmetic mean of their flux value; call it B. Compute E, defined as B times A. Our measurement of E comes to 1.1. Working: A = 0.10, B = 10.57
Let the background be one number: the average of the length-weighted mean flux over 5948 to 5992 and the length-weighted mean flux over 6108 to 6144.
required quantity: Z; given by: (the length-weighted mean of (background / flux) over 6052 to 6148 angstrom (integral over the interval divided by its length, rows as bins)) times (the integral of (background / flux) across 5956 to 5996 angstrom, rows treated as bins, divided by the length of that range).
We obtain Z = 0.998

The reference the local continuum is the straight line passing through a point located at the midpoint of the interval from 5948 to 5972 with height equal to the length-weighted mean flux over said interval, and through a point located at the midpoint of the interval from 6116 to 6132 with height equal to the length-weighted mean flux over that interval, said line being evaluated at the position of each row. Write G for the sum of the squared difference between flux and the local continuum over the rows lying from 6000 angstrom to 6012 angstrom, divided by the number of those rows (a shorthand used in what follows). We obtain 0.03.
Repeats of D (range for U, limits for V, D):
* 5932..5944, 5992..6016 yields 1.036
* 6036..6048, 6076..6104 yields 0.981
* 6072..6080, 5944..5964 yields 0.980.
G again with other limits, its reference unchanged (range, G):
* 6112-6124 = 0.10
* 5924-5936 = 0.13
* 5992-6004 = 0.03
